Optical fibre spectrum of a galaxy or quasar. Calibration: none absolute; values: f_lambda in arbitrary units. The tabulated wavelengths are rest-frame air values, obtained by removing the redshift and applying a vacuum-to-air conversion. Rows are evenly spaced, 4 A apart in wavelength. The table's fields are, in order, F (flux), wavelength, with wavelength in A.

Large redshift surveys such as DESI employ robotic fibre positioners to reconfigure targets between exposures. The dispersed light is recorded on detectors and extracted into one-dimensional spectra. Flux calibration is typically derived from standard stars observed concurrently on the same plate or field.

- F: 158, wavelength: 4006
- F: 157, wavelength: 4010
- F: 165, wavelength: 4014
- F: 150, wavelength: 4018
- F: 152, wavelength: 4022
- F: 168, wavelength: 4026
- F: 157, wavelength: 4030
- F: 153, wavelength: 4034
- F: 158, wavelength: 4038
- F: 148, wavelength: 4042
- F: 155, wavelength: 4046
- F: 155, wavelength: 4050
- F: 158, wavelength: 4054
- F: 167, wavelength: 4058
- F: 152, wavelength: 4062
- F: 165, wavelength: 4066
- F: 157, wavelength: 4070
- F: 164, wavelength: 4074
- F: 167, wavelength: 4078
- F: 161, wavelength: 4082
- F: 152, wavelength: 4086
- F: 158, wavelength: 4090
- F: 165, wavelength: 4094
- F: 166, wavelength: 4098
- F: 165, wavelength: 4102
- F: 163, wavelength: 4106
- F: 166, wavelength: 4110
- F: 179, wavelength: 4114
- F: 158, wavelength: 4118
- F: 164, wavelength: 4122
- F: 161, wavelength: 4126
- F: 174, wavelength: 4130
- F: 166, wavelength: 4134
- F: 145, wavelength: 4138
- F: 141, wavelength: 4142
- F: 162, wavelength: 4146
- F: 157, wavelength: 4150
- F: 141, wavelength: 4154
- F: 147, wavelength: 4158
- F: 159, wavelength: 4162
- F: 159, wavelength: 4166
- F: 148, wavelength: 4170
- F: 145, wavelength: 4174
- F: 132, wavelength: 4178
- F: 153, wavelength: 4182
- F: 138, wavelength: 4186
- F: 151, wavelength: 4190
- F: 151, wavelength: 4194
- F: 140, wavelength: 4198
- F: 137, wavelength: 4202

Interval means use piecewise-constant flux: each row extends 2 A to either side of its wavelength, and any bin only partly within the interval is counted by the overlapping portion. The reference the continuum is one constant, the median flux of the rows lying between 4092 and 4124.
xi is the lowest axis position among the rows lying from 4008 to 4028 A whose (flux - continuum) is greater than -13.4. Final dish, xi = 4010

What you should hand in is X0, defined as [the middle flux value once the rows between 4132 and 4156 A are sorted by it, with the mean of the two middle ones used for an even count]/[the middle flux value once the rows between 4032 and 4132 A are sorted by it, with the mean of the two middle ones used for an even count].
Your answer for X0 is 0.94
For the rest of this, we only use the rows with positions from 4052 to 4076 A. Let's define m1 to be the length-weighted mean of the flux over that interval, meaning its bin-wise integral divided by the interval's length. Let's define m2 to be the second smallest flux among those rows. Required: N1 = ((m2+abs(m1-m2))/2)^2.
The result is 6440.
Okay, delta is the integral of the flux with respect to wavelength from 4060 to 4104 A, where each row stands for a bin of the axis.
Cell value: 7088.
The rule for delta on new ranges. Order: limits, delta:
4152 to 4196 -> 6496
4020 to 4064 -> 6892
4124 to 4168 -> 6848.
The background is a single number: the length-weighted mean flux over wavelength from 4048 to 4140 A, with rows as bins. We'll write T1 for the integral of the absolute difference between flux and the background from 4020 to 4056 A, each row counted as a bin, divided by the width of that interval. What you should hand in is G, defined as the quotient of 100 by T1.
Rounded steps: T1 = 7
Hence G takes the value 13.5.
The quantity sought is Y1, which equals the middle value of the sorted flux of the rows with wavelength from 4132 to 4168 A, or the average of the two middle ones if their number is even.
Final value 157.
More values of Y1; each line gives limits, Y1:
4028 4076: 157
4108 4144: 164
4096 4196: 158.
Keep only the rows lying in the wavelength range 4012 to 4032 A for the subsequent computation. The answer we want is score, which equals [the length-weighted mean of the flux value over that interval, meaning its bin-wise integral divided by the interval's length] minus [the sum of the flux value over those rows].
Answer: -634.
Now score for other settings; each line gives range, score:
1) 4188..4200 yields -295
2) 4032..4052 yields -615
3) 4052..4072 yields -639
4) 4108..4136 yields -1001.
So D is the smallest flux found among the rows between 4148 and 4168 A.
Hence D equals 141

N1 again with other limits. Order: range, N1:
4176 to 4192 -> 5148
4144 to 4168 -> 5942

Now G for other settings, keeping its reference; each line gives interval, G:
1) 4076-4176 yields 13.1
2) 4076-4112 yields 25.9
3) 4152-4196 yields 6.9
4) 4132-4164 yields 9.2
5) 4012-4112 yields 17.7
